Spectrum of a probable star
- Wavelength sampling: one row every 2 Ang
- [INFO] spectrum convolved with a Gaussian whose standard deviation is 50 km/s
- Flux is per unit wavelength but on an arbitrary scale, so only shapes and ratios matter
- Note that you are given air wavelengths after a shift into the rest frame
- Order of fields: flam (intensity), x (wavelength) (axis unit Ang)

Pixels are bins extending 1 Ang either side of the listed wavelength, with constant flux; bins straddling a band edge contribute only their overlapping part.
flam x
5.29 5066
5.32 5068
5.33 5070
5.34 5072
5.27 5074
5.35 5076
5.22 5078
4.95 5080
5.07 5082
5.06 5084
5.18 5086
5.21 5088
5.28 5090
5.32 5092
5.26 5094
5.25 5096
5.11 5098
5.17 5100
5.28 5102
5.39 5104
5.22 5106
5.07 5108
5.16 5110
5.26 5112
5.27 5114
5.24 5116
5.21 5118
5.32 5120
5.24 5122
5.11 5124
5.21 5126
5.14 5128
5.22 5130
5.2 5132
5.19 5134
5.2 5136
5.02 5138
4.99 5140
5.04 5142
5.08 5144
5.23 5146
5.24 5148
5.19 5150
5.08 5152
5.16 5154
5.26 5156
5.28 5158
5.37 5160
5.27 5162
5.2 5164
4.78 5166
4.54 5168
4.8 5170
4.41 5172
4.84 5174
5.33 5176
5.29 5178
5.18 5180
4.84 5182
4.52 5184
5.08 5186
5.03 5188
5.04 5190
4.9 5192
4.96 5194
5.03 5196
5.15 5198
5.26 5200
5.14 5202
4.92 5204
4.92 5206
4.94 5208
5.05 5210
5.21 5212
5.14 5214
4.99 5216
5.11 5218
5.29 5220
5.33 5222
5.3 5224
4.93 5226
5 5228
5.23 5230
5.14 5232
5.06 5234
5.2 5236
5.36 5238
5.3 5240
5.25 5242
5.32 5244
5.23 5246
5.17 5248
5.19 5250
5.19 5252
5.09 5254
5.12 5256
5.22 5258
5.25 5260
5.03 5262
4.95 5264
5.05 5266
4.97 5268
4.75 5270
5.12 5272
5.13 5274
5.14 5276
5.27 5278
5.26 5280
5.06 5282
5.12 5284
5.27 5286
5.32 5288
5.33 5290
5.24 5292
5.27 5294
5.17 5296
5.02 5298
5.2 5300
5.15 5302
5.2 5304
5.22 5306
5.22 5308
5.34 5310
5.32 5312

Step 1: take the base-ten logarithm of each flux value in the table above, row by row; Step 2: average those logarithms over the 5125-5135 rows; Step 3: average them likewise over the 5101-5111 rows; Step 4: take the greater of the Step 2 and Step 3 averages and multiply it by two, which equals 1.44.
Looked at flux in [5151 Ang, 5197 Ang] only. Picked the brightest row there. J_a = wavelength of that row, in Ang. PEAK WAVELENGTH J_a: 5160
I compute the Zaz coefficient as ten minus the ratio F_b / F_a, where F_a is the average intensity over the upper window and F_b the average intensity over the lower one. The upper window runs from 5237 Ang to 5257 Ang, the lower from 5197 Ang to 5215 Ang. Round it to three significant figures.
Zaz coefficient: 9.03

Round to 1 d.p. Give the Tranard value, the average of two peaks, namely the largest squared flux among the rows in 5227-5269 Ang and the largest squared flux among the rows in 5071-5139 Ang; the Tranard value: 28.9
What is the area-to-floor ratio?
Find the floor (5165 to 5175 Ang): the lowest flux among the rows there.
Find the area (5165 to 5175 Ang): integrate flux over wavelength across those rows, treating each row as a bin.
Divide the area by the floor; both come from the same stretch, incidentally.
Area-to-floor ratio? 10.6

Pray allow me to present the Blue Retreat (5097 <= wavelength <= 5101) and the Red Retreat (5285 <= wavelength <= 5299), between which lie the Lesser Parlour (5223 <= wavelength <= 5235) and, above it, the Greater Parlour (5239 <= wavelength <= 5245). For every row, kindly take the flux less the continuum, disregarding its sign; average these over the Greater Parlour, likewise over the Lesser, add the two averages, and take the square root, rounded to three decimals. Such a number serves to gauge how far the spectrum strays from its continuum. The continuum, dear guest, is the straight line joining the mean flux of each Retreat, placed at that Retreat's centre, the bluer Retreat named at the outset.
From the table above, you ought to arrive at 0.466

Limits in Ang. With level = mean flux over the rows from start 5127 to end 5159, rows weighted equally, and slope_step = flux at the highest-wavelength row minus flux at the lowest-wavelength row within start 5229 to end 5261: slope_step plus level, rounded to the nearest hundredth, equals 5.18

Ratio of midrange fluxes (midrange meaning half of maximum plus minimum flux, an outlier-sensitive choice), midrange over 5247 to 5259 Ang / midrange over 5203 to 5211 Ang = 1.03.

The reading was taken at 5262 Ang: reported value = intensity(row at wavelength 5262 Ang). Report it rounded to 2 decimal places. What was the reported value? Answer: 5.03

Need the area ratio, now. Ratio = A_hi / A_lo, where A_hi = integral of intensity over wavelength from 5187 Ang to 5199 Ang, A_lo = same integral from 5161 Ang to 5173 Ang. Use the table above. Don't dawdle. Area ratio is 1.04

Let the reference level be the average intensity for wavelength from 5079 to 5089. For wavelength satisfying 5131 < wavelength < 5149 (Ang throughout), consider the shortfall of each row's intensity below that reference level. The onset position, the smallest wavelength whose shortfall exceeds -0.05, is 5138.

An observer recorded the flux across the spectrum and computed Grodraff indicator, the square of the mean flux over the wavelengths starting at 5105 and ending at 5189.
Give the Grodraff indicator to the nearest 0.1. 26.0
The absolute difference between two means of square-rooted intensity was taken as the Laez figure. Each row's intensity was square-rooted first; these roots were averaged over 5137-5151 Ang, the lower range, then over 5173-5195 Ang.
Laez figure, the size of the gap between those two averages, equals 0.025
